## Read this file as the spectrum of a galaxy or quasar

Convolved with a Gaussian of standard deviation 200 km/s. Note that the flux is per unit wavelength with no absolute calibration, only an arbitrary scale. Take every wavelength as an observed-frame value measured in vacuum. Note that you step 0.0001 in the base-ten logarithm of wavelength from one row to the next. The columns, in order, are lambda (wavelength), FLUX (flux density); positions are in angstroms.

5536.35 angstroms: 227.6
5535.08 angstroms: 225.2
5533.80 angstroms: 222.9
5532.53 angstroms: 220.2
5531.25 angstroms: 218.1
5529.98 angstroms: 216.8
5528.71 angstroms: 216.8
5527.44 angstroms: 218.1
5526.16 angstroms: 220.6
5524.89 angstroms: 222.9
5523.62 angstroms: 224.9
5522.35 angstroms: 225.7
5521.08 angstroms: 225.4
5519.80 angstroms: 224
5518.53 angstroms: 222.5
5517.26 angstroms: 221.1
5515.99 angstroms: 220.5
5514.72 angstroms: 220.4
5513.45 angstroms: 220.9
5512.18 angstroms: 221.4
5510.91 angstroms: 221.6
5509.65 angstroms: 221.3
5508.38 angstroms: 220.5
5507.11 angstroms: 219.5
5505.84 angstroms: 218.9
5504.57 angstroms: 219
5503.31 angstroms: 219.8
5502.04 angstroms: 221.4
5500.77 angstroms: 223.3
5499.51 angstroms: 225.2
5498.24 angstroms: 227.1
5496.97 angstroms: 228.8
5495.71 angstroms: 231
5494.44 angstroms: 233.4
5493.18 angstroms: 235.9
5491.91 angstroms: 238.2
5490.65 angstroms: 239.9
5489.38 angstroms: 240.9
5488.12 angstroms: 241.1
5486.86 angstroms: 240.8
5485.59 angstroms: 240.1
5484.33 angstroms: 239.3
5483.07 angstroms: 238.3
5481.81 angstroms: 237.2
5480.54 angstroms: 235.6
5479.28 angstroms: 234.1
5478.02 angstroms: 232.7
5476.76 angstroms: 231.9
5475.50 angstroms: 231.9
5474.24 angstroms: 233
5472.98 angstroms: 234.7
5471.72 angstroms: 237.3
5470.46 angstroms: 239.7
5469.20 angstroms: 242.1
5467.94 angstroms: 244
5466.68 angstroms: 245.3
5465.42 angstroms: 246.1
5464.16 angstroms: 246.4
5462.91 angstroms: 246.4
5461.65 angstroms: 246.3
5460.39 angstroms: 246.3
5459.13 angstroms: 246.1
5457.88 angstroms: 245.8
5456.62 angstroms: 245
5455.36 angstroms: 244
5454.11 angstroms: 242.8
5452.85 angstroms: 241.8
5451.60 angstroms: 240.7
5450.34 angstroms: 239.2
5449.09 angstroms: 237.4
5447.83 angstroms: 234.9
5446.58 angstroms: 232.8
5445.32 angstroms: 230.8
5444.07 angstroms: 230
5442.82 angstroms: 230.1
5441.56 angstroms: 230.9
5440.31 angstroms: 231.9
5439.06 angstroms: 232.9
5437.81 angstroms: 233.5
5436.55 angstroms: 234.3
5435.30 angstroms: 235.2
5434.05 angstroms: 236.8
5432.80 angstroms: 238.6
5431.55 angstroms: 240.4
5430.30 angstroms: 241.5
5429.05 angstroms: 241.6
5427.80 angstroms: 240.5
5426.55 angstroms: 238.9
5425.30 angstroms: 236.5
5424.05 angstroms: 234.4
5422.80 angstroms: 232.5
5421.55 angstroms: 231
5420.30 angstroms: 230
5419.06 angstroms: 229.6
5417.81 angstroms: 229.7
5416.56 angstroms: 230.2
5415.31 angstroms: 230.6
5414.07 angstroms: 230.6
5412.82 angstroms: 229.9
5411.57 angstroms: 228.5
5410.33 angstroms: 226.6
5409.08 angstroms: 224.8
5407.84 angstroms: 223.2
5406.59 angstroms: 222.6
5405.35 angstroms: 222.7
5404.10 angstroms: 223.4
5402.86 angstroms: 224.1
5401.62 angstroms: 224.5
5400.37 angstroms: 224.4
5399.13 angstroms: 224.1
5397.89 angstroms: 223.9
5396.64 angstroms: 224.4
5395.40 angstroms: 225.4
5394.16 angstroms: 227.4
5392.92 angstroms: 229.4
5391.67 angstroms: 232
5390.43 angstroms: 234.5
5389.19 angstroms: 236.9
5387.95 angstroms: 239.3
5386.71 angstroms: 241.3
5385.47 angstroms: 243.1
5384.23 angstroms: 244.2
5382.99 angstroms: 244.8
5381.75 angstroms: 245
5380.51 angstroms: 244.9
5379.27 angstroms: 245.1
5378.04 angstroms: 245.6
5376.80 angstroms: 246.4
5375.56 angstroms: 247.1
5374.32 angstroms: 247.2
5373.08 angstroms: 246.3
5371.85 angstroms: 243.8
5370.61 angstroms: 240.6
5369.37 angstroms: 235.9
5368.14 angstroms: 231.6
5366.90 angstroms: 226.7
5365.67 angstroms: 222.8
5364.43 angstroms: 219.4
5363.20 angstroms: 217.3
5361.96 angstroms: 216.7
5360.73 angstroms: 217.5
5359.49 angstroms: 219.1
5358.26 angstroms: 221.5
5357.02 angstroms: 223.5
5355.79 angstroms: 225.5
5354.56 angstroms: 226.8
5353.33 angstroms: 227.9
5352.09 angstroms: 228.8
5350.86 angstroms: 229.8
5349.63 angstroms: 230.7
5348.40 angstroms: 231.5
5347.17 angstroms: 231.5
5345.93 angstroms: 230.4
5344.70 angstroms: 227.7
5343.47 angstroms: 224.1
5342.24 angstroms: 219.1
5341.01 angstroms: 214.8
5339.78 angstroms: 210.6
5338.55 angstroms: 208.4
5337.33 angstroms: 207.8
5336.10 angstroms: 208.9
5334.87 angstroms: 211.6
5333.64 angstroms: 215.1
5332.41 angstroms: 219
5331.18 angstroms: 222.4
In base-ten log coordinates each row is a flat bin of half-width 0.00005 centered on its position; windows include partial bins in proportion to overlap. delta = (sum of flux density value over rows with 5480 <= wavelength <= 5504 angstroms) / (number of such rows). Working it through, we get 234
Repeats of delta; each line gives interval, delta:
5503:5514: 220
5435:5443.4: 233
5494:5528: 223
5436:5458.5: 237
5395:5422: 227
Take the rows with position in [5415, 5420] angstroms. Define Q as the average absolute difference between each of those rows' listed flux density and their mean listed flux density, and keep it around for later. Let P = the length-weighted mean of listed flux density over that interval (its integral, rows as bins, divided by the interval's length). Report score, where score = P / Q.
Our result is 613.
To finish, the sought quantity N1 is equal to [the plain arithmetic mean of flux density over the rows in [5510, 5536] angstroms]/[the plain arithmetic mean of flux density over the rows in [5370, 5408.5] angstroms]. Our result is 0.94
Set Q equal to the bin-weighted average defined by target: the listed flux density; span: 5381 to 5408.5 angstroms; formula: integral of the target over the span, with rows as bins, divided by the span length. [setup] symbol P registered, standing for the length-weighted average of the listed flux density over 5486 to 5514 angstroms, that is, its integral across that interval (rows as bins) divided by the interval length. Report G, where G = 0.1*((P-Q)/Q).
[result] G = -0.0014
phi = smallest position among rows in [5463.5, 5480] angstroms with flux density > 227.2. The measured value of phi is 5464.16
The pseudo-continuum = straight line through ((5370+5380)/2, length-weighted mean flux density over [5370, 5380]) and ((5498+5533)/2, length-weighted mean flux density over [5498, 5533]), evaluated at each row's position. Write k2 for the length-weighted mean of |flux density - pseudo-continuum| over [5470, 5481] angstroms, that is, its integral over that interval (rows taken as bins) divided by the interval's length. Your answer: 6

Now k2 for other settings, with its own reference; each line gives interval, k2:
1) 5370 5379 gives 2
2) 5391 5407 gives 16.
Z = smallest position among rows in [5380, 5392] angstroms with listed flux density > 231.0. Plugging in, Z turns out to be 5380.51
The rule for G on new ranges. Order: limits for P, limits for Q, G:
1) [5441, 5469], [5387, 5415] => 0.0057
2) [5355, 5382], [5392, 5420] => 0.0029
